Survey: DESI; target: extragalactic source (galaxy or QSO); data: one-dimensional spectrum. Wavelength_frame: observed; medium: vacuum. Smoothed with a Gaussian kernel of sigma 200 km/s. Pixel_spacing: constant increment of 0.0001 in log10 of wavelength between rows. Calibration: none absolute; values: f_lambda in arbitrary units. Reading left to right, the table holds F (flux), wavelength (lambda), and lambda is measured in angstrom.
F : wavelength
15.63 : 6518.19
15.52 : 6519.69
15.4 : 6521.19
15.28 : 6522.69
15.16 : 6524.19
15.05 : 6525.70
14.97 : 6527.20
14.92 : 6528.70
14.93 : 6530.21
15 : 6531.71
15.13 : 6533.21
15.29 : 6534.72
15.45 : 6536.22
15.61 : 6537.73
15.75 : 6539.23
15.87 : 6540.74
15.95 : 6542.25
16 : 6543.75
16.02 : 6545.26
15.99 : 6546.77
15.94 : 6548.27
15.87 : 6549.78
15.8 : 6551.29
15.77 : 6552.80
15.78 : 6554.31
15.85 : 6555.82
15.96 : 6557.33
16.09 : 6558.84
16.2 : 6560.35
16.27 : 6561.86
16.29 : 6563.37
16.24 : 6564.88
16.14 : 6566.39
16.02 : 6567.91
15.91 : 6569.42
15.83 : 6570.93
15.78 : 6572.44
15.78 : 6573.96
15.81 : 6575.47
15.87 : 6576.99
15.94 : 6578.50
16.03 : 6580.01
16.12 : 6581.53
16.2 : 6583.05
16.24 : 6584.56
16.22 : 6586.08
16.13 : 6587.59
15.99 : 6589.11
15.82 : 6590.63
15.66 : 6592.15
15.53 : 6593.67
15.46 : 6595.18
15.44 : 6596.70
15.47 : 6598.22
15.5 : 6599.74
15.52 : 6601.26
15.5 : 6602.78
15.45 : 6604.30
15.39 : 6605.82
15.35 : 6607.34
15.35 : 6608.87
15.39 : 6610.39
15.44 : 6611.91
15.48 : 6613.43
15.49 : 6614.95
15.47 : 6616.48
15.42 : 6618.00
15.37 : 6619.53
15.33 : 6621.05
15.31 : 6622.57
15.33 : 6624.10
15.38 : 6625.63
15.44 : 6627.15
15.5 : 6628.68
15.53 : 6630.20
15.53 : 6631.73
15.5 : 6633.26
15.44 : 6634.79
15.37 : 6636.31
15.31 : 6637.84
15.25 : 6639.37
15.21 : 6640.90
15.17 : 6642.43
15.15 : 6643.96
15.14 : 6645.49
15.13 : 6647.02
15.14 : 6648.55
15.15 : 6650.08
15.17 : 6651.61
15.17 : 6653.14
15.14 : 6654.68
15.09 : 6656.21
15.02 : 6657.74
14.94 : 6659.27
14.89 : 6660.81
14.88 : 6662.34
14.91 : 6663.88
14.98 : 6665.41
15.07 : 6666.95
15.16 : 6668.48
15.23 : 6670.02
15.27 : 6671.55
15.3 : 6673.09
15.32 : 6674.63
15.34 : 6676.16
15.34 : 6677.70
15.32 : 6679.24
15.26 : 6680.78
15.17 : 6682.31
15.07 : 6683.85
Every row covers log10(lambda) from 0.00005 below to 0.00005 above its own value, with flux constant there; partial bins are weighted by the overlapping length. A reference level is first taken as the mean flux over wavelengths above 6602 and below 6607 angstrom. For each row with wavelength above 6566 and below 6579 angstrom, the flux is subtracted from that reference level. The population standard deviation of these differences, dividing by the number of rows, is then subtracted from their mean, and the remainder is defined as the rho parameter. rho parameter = -0.56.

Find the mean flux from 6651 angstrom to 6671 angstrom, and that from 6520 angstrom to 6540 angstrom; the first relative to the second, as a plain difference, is -0.2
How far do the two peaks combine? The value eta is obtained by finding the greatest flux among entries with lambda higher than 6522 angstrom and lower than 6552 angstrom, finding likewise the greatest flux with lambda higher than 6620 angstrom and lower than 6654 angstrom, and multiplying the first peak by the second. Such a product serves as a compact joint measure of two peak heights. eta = 249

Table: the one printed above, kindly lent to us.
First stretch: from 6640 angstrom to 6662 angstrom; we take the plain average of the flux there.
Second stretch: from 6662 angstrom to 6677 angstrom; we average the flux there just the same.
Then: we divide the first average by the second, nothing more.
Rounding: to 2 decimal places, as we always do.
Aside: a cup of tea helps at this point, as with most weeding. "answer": 1.00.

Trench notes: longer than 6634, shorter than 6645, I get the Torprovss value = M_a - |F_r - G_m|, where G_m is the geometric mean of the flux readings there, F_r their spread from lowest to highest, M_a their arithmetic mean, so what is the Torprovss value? 0.29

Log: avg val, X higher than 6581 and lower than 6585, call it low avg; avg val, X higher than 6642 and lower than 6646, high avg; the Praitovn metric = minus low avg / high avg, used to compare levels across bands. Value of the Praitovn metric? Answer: -1.07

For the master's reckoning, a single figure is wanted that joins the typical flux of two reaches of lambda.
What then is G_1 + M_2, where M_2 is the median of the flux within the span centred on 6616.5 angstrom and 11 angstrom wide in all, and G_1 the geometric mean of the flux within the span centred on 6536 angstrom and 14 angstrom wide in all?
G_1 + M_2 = 30.9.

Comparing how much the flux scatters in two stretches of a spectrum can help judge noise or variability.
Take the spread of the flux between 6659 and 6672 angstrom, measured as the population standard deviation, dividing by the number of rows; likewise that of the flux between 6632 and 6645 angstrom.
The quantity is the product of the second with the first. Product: 0.017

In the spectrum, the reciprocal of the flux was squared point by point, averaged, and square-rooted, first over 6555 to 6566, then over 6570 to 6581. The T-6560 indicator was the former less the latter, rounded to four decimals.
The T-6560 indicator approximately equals -0.0010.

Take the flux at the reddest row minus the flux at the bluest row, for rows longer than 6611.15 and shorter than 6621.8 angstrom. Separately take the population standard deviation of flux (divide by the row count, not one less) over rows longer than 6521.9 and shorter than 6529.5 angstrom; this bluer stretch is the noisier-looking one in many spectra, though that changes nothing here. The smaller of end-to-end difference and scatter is -0.11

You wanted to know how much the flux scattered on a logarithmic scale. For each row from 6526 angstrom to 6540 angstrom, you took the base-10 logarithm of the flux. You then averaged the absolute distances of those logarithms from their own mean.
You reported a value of 0.0075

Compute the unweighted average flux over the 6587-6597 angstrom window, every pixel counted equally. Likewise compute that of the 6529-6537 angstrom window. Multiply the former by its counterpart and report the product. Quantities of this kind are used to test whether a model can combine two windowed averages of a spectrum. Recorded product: 238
